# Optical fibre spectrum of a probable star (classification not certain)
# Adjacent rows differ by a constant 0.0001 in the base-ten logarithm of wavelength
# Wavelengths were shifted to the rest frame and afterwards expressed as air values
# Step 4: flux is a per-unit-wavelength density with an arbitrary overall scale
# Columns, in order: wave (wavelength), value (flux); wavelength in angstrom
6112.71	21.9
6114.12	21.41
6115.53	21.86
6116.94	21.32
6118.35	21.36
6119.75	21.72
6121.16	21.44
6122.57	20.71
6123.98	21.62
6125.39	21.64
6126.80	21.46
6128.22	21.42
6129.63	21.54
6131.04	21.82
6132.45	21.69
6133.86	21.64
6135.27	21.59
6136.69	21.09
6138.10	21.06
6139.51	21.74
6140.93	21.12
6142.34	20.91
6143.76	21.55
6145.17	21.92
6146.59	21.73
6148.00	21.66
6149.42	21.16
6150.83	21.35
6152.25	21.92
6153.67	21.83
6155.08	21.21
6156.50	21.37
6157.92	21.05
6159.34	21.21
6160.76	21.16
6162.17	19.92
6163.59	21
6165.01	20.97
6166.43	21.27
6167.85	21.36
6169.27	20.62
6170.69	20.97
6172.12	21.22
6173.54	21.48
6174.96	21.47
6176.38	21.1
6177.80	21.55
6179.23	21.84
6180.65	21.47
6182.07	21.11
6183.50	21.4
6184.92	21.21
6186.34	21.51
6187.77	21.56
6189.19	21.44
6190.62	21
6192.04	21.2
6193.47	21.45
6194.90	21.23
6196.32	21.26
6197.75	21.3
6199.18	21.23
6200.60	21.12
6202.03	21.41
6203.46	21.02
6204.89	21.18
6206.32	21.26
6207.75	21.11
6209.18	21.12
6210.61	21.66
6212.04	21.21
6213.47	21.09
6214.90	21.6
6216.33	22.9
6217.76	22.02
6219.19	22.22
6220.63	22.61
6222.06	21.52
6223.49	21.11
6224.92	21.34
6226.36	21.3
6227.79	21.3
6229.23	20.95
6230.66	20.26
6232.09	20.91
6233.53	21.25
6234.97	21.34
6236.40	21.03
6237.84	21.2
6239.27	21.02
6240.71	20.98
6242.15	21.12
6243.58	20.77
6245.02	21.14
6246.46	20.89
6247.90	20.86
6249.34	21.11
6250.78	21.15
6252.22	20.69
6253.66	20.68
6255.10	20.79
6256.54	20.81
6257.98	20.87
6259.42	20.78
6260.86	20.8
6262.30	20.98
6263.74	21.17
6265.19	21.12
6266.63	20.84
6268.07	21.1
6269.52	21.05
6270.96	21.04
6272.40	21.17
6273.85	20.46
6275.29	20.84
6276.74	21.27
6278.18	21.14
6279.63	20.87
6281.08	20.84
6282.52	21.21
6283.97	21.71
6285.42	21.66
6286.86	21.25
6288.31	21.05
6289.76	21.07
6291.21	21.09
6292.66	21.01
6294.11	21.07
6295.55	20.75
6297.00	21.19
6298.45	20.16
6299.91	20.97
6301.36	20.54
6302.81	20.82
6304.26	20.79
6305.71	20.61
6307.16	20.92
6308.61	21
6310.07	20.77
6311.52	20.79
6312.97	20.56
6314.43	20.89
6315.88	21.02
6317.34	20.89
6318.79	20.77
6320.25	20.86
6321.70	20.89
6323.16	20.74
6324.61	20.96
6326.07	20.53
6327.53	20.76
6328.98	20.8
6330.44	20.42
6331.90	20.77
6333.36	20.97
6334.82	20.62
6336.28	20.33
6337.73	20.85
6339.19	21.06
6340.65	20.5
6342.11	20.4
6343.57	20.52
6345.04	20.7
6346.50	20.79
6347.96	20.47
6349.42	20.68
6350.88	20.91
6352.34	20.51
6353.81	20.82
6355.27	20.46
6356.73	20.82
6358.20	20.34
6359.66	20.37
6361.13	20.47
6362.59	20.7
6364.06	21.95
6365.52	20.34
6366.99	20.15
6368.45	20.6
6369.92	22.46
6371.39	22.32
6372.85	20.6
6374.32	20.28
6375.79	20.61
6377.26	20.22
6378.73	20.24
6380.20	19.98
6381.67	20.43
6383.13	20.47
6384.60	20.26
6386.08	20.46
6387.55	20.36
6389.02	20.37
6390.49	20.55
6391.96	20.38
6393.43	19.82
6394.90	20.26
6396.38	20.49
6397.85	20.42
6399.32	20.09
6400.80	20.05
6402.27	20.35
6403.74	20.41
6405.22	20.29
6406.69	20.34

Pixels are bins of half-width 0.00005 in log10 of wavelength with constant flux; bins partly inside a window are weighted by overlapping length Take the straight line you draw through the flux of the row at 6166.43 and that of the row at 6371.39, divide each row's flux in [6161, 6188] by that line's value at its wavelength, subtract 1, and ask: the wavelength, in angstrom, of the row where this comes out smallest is 6162.17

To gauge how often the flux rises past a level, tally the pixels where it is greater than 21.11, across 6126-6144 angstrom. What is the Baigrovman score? 10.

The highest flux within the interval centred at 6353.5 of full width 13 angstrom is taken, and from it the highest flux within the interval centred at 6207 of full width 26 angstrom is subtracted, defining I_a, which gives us -2.0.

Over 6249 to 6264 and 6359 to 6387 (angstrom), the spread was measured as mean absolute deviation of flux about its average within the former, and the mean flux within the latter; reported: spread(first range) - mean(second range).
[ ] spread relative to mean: -20.5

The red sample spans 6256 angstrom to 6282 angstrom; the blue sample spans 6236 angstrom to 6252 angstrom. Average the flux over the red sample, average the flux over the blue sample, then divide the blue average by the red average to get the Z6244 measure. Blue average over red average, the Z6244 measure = 1.00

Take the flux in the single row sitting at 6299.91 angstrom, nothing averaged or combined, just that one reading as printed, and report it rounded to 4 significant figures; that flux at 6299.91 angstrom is 20.97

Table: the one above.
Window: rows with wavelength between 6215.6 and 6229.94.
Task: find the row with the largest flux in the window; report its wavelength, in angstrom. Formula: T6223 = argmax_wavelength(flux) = 6216.33 angstrom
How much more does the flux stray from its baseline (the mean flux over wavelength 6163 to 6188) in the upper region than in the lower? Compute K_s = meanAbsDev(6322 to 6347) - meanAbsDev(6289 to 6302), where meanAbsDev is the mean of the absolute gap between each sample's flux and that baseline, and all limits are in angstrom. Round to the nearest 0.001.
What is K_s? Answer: 0.183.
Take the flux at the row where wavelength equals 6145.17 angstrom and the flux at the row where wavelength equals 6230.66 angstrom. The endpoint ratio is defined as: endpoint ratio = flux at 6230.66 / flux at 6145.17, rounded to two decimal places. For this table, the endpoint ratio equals 0.92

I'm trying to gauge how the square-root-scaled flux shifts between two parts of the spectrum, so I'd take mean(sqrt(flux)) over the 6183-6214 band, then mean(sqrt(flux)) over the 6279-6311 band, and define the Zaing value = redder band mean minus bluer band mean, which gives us -0.033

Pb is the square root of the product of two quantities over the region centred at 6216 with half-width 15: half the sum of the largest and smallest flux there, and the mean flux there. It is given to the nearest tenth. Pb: 21.5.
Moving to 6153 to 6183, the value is 21.0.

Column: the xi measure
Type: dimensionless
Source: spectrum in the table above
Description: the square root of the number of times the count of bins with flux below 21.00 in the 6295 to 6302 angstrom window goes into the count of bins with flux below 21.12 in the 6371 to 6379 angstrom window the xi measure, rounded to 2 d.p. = 1.12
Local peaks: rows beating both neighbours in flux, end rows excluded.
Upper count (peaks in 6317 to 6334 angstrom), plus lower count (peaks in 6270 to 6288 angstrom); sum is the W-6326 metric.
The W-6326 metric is 6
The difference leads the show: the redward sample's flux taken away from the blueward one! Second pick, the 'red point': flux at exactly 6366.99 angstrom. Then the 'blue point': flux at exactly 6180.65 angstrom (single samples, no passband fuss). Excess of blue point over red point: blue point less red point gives 1.3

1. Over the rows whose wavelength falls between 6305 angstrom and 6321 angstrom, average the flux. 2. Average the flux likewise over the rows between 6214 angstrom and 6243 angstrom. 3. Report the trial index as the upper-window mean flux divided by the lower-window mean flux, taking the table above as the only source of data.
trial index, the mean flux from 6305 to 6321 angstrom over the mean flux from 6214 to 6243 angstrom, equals 0.973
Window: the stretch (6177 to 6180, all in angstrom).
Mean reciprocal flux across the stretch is 0.0461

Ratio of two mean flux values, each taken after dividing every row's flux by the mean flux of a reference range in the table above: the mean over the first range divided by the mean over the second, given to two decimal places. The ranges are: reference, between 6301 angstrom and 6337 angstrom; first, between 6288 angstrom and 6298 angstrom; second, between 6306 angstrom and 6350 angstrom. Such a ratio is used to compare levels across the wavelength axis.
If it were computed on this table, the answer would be 1.01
